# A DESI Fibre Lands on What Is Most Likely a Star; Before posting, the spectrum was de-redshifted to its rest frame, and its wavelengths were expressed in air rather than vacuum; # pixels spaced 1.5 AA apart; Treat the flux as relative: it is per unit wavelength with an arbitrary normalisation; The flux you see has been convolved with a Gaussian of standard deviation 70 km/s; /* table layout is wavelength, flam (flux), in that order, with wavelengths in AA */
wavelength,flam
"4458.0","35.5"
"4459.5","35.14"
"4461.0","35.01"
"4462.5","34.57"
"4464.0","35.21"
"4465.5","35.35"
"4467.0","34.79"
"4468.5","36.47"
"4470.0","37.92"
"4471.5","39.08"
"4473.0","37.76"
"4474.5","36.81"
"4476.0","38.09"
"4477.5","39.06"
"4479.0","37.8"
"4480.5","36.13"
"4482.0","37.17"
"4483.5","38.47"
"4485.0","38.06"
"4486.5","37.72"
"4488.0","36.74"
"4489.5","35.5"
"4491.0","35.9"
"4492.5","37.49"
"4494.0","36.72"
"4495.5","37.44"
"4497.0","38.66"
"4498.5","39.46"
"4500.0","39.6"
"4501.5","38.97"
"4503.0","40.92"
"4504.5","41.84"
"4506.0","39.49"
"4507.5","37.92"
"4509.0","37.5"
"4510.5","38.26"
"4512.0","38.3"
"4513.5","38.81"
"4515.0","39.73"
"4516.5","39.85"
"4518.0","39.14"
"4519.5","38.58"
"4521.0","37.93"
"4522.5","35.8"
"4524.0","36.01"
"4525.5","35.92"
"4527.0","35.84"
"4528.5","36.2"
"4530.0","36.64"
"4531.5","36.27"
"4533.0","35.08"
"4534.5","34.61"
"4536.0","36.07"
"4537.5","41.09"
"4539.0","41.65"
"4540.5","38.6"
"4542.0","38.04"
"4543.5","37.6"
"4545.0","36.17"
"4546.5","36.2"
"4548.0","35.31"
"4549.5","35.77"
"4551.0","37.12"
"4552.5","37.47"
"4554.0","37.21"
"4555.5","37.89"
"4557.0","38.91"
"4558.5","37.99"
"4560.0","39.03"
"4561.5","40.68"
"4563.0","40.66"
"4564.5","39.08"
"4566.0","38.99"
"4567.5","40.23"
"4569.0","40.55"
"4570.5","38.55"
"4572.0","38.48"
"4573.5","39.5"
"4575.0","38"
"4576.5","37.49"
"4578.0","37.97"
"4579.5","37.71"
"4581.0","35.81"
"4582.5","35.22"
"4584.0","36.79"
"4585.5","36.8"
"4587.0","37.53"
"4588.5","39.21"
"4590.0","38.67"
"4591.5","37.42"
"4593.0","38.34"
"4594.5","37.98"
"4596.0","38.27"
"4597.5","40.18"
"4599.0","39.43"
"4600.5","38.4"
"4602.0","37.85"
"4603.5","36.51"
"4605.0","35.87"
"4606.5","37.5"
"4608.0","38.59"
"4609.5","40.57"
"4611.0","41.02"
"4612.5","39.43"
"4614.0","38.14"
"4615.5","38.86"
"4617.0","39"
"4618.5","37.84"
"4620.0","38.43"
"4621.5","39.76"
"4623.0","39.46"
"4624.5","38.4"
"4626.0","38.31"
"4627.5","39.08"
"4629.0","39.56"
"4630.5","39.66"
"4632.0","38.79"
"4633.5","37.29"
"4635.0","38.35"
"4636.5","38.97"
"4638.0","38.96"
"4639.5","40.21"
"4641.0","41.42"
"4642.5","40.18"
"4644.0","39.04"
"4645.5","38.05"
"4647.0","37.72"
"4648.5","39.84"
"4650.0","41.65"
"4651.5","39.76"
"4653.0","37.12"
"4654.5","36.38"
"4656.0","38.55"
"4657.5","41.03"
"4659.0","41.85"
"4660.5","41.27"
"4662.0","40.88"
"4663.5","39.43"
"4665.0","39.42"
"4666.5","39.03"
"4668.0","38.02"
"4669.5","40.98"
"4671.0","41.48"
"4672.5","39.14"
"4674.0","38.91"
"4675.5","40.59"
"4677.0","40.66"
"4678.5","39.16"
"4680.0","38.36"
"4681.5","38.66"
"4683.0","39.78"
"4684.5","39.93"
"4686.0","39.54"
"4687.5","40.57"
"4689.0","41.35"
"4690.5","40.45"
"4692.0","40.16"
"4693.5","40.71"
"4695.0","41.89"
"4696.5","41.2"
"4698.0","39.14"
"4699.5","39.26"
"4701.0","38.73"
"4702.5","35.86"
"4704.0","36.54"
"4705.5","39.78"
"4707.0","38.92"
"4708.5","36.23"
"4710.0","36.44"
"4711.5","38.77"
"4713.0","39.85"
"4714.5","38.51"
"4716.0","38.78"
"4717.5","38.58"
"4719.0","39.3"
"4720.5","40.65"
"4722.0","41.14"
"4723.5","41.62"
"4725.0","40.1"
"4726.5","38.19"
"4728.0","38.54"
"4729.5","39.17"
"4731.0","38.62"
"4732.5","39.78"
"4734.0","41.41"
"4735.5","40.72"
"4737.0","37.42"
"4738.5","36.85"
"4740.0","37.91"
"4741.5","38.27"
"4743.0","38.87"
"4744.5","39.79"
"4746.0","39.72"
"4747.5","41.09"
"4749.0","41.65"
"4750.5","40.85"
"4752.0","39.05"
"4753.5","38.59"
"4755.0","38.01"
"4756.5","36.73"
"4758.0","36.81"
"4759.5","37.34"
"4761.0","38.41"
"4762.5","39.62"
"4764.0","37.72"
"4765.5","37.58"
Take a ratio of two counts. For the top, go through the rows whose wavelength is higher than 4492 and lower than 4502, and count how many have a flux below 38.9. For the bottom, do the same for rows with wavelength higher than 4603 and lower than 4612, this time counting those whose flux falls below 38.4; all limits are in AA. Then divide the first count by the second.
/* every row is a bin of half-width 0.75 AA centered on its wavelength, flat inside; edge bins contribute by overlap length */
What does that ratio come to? 1.33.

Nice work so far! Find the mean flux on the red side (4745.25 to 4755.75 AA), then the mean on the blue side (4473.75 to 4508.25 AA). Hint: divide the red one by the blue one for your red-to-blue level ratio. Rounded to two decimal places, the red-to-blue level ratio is 1.05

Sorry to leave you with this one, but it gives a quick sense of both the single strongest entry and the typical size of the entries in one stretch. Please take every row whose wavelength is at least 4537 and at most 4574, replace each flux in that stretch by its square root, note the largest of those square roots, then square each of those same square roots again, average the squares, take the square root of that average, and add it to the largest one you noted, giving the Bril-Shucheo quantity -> 12.7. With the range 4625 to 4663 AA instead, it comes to 12.7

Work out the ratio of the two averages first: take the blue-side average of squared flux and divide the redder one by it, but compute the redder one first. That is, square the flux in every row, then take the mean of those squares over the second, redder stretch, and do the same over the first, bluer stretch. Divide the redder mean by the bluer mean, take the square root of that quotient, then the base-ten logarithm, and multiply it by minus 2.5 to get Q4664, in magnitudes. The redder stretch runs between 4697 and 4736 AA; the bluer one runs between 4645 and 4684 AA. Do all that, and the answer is 0.014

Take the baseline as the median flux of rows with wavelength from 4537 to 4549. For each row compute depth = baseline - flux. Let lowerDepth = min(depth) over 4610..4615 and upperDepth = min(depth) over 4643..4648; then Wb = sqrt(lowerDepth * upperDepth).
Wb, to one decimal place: 2.0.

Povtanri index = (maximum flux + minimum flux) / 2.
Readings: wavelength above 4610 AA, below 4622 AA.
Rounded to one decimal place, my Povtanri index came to 39.4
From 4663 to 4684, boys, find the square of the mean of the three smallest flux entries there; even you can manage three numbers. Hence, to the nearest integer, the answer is 1470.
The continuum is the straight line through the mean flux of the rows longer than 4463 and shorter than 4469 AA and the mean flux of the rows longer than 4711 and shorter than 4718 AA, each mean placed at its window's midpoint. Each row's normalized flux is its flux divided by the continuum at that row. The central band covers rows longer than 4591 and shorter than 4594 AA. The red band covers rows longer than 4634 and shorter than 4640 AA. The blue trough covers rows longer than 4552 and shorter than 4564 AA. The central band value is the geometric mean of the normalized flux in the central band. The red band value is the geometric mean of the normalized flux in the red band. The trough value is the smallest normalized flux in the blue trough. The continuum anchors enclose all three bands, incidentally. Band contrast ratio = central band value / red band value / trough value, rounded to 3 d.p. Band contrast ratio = 0.970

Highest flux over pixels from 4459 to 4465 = 35.21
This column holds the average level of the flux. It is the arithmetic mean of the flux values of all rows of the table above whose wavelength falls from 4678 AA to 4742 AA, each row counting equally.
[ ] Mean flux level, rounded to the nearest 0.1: 39.2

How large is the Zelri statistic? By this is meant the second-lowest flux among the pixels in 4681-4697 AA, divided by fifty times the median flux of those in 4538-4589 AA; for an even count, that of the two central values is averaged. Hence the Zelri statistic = 0.0208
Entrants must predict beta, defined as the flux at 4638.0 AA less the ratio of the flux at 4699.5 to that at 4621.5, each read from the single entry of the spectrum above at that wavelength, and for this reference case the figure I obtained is 38.0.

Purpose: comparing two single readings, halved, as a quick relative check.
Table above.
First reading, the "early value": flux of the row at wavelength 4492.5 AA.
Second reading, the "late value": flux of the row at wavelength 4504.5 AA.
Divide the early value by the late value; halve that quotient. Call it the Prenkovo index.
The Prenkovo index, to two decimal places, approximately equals 0.45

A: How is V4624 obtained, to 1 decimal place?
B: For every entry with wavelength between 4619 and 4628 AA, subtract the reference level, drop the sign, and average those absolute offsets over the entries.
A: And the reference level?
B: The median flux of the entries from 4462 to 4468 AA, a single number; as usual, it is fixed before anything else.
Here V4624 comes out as 3.9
